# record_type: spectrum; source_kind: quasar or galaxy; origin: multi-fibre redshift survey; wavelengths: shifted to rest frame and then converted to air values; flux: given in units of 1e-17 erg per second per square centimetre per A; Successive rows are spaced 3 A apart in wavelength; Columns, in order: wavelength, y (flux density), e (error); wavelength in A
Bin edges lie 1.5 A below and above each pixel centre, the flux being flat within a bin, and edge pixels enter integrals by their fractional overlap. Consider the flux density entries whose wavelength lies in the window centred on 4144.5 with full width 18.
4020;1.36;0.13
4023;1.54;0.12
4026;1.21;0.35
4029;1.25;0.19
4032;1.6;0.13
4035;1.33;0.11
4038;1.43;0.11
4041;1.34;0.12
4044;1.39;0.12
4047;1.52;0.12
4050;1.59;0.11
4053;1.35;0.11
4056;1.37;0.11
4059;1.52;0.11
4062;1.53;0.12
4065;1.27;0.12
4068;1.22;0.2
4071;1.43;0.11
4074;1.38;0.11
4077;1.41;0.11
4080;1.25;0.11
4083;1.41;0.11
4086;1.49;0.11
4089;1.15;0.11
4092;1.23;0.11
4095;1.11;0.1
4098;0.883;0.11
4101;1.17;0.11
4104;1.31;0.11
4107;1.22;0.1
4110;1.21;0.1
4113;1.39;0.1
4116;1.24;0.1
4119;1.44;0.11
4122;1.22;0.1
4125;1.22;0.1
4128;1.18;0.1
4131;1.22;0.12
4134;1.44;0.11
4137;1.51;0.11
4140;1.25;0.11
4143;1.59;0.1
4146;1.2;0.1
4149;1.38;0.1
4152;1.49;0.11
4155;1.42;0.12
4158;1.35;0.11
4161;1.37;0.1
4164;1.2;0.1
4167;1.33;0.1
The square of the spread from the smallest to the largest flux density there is 0.152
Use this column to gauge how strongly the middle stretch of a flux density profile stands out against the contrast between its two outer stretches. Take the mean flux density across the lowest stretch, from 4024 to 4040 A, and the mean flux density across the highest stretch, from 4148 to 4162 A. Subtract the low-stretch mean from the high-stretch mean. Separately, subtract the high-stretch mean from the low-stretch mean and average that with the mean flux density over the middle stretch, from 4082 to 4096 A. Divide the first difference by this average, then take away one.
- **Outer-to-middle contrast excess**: -0.94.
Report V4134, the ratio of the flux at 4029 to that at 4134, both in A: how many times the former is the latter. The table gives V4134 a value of 0.87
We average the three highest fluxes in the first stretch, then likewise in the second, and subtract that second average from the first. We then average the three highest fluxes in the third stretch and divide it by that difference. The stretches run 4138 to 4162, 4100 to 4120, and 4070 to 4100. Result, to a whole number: 12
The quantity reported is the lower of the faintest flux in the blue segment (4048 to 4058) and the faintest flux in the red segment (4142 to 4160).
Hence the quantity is 1.2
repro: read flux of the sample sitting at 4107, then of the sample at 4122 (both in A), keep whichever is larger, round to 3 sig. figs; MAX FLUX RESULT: 1.22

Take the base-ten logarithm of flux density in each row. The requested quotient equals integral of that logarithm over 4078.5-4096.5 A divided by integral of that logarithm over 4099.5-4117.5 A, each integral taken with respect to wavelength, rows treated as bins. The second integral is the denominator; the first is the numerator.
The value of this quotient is 1.0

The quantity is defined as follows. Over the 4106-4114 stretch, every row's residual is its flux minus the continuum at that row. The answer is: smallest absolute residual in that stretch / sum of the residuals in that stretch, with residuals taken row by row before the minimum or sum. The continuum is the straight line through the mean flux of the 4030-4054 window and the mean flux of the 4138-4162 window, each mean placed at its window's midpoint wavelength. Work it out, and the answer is 0.0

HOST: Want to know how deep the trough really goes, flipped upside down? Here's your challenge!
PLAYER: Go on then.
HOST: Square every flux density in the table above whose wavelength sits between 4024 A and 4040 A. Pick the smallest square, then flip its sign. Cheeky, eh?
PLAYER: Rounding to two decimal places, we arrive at -1.46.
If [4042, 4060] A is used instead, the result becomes -1.82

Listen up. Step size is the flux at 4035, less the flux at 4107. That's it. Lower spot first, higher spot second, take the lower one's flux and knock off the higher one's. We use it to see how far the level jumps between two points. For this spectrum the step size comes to 0.11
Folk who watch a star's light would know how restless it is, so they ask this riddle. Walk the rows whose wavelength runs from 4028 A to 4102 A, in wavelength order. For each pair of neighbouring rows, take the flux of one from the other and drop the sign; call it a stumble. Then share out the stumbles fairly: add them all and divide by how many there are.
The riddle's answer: 0.147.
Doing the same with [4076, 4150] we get 0.166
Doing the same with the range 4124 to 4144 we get 0.162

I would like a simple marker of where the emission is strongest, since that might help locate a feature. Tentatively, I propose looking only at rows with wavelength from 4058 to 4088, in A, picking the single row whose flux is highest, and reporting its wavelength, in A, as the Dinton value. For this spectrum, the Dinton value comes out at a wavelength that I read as 4062 A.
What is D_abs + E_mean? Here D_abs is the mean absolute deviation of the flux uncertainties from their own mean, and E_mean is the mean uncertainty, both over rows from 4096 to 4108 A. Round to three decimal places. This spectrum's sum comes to 0.111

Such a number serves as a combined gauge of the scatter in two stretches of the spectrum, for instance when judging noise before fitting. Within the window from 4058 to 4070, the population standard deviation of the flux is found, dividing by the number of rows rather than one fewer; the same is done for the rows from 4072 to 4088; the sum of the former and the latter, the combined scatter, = 0.22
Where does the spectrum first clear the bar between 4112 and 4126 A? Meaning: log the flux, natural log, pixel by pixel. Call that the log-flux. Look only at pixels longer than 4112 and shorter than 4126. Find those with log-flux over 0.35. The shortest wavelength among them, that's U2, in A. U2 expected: 4119 A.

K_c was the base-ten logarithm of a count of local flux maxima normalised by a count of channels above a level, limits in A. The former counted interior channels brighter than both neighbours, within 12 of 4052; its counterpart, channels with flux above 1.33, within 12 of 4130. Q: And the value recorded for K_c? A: -0.48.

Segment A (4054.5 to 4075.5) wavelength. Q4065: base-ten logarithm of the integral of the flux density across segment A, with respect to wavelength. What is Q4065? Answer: 1.46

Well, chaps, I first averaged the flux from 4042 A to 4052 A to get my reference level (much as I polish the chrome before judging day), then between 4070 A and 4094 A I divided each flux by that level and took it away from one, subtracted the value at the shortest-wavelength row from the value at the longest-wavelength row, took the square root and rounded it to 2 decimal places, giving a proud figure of 0.37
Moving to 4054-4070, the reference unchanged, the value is 0.32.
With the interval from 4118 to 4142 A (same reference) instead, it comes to 0.36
